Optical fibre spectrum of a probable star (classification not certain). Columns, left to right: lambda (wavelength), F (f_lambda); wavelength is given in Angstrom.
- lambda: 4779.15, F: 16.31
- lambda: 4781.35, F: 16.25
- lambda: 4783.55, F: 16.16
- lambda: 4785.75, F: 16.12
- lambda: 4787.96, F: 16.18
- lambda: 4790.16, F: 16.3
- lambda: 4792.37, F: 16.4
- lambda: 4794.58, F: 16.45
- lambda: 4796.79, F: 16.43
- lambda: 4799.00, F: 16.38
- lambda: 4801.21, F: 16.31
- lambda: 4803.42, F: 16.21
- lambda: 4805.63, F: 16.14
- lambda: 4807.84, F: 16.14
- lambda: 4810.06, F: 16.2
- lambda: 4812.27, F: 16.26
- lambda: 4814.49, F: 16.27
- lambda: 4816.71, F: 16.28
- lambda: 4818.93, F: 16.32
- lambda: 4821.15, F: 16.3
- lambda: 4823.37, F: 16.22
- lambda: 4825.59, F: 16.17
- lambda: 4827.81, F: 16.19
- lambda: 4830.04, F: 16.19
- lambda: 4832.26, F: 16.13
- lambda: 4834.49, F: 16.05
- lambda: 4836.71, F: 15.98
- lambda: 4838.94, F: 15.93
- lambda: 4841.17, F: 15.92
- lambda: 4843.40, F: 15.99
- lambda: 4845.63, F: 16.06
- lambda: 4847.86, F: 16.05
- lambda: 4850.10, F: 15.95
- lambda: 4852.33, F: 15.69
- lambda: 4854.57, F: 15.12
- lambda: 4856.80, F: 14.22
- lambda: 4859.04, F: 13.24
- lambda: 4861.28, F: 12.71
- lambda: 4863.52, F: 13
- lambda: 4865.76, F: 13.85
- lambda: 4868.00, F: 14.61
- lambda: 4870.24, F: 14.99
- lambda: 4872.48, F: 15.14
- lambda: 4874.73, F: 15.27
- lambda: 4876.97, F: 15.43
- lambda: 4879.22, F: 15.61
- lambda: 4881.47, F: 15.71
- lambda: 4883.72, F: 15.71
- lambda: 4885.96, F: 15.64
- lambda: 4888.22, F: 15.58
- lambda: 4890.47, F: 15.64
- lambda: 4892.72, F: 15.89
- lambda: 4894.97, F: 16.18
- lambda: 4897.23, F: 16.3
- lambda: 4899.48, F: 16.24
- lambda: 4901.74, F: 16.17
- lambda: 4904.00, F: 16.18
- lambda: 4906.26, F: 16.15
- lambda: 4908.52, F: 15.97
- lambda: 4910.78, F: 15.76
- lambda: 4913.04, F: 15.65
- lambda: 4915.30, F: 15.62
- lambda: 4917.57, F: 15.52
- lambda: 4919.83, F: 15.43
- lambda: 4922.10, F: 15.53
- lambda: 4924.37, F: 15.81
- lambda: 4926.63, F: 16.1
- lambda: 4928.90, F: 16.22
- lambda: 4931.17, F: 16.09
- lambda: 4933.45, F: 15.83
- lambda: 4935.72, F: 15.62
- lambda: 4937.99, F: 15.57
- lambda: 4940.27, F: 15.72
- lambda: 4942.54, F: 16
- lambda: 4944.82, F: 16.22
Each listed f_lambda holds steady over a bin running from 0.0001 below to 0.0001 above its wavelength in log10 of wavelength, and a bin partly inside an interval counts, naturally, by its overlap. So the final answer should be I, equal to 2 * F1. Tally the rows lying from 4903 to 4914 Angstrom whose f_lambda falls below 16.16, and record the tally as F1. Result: 8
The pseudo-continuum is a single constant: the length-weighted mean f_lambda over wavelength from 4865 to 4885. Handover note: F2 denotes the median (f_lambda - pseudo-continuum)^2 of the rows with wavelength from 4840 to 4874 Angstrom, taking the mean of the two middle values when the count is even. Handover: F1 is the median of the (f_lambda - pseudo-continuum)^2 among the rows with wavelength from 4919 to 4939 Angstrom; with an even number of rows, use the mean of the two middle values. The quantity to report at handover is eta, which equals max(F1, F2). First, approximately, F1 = 0.4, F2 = 0.7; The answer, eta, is 0.7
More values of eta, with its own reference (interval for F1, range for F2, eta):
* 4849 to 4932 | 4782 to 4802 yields 1.3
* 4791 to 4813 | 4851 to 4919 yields 1.2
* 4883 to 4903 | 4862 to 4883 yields 0.5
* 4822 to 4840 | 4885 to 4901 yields 0.9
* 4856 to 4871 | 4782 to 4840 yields 1.8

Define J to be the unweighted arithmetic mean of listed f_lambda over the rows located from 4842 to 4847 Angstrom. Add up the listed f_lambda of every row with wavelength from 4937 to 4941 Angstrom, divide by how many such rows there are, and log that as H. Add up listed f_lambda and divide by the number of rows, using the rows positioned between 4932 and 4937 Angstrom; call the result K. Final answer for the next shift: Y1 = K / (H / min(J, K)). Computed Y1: 15.8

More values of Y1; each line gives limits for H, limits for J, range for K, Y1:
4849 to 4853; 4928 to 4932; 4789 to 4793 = 16.7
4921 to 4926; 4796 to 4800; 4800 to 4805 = 16.9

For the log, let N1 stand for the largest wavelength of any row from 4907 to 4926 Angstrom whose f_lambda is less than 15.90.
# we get 4924.37 Angstrom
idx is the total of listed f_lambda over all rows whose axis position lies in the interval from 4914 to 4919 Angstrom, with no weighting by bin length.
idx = 31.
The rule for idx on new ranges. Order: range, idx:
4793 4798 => 33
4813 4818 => 33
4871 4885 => 93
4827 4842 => 112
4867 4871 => 30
